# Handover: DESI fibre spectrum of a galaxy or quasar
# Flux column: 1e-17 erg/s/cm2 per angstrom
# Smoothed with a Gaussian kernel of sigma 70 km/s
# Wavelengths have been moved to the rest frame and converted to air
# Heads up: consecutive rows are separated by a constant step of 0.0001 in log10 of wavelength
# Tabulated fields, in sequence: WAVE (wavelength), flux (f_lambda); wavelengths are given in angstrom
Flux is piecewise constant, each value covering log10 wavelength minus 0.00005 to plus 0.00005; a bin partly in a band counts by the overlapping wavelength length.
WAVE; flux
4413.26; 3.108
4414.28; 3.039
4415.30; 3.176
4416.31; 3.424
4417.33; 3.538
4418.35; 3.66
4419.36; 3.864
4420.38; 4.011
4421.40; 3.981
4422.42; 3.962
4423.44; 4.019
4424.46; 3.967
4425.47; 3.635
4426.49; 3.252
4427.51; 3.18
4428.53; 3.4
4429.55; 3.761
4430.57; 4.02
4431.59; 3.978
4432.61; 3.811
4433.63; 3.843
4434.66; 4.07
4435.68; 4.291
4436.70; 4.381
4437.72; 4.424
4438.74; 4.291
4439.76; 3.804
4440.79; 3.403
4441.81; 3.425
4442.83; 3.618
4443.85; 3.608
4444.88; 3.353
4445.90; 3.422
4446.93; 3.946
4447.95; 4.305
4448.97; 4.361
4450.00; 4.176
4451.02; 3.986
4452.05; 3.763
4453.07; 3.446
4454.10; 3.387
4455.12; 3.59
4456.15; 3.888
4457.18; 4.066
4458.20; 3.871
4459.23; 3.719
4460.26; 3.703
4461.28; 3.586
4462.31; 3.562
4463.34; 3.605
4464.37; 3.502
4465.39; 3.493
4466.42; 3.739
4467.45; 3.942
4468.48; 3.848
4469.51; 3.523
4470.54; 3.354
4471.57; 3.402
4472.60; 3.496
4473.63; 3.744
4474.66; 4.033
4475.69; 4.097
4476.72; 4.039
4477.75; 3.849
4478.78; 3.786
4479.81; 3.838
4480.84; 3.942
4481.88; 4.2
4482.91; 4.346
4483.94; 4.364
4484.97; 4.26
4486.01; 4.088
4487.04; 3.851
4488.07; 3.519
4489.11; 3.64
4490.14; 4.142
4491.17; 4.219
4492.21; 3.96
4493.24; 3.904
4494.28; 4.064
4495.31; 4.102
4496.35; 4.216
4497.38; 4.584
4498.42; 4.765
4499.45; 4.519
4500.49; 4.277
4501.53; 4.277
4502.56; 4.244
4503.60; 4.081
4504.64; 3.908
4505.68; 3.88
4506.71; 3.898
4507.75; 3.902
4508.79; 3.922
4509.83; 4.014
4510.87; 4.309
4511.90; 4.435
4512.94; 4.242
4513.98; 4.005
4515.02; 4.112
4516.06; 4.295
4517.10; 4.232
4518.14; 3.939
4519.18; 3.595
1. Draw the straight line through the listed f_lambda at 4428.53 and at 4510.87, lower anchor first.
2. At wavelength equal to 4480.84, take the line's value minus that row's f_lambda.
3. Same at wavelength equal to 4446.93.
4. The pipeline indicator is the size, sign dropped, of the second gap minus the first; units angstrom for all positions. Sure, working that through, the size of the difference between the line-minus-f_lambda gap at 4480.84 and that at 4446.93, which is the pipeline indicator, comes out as 0.38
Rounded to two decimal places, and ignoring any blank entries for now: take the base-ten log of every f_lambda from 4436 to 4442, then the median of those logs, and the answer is 0.61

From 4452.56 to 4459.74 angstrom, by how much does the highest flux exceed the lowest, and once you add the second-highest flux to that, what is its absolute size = 4.6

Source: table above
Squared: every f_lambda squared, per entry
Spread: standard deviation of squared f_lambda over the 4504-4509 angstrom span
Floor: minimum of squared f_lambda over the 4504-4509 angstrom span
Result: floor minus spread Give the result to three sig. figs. 14.9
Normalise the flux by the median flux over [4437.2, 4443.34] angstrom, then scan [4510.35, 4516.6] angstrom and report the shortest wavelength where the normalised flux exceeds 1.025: 4510.87 angstrom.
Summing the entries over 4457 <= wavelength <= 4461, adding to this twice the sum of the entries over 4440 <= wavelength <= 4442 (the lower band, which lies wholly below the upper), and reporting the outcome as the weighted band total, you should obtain 29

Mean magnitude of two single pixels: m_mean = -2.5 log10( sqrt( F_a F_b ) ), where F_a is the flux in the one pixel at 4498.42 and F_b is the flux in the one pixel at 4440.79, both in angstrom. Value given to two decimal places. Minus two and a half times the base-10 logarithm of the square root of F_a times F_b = -1.51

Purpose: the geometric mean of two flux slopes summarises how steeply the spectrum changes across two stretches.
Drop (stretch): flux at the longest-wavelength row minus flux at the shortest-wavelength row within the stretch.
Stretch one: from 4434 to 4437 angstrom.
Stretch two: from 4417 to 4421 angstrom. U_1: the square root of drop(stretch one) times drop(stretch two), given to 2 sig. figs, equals 0.38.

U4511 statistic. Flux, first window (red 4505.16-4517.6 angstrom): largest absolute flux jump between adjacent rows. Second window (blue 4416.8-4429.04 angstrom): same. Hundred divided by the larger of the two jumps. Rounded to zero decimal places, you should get 261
